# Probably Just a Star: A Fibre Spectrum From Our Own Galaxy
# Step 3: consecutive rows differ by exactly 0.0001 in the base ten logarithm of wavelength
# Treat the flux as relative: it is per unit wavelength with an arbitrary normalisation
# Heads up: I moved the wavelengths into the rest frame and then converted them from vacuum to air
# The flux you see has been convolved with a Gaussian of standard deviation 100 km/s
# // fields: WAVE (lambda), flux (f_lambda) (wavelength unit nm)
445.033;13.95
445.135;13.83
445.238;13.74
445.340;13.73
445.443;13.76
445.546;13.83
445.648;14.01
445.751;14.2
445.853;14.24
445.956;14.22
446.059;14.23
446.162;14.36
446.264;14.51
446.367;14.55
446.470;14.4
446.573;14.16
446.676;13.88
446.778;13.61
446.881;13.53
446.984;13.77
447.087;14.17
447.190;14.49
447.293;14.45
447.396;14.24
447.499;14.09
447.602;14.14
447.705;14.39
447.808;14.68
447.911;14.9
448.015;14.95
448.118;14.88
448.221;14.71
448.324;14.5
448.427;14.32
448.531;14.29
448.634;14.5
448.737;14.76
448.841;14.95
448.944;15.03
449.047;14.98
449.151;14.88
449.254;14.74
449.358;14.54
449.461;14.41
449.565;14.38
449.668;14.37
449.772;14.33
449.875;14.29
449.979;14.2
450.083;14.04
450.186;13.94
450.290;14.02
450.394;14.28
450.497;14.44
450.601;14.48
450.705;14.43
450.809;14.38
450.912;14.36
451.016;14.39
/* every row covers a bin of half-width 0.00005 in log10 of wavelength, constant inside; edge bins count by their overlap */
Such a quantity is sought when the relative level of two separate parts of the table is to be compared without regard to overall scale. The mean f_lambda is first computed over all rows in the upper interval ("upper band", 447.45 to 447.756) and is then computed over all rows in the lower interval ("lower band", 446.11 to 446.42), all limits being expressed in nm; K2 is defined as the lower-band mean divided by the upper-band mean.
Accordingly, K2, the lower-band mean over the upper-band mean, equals 1.02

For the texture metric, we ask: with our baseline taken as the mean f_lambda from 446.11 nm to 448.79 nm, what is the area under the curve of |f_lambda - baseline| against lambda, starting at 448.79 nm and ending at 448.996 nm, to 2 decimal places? 0.13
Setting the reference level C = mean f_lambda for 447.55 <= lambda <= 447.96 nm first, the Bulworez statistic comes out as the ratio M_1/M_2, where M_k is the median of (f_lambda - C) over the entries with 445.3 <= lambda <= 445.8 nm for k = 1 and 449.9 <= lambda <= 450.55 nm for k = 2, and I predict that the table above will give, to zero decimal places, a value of 2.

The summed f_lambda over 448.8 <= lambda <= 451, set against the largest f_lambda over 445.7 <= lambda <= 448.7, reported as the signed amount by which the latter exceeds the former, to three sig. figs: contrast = -289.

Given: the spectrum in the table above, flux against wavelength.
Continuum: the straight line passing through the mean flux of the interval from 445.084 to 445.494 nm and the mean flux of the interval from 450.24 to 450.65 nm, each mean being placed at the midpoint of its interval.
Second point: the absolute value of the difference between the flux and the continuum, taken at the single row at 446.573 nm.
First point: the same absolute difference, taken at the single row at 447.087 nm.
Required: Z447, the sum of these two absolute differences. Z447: 0.48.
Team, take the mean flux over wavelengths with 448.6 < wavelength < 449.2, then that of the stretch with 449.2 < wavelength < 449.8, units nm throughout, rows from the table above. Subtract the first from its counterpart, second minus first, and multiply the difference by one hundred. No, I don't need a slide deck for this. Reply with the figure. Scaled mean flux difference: -39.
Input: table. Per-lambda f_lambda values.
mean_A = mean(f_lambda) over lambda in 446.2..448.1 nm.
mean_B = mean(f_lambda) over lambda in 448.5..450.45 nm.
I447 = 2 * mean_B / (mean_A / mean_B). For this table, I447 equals 29.34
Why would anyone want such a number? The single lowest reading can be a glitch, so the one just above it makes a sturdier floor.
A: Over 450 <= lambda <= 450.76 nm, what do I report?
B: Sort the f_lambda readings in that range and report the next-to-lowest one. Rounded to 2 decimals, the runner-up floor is 14.02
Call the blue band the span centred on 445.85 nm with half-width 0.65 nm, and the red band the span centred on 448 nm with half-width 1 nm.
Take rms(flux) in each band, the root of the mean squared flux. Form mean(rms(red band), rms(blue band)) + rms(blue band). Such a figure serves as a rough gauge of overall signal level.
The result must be 28.5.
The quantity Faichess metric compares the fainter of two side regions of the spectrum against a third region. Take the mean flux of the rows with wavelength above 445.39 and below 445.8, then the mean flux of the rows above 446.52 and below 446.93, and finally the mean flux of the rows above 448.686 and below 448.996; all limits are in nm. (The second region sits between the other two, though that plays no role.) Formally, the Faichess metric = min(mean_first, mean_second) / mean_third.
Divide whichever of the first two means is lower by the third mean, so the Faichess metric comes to 0.93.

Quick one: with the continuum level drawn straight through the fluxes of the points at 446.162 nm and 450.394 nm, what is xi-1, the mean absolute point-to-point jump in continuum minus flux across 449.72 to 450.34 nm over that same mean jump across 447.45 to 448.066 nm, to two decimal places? 0.53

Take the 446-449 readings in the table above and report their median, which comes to 14.4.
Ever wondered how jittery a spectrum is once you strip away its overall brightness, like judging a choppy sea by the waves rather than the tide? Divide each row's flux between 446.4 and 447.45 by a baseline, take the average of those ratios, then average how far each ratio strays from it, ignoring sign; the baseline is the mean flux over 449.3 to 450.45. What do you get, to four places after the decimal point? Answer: 0.0209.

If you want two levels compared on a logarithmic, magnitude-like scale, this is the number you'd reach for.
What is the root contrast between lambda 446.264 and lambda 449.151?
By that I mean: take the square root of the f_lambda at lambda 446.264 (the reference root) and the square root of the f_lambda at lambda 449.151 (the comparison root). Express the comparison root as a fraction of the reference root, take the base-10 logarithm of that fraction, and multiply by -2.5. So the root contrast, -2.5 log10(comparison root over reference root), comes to -0.014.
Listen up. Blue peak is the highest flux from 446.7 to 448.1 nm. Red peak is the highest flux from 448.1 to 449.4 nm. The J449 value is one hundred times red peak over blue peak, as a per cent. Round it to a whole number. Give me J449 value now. 101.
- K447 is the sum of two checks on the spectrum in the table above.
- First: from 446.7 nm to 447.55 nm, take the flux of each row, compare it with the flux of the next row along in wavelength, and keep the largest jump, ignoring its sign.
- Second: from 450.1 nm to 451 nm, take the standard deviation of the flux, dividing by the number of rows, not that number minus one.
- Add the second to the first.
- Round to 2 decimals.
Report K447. 0.59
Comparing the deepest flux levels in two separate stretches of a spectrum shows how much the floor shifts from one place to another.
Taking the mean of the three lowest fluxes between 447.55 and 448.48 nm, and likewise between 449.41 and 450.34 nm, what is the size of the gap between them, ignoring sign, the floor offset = 0.28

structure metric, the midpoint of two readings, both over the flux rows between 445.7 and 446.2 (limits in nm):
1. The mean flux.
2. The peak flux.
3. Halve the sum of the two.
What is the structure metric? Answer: 14.30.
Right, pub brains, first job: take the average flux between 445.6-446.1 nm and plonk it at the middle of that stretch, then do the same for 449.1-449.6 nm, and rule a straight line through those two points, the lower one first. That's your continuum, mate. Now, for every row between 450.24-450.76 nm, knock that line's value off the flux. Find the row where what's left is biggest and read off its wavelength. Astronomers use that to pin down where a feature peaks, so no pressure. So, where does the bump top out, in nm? 450.601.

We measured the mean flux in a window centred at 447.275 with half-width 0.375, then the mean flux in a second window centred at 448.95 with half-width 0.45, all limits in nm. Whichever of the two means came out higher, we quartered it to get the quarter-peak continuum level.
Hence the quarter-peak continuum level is 3.69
